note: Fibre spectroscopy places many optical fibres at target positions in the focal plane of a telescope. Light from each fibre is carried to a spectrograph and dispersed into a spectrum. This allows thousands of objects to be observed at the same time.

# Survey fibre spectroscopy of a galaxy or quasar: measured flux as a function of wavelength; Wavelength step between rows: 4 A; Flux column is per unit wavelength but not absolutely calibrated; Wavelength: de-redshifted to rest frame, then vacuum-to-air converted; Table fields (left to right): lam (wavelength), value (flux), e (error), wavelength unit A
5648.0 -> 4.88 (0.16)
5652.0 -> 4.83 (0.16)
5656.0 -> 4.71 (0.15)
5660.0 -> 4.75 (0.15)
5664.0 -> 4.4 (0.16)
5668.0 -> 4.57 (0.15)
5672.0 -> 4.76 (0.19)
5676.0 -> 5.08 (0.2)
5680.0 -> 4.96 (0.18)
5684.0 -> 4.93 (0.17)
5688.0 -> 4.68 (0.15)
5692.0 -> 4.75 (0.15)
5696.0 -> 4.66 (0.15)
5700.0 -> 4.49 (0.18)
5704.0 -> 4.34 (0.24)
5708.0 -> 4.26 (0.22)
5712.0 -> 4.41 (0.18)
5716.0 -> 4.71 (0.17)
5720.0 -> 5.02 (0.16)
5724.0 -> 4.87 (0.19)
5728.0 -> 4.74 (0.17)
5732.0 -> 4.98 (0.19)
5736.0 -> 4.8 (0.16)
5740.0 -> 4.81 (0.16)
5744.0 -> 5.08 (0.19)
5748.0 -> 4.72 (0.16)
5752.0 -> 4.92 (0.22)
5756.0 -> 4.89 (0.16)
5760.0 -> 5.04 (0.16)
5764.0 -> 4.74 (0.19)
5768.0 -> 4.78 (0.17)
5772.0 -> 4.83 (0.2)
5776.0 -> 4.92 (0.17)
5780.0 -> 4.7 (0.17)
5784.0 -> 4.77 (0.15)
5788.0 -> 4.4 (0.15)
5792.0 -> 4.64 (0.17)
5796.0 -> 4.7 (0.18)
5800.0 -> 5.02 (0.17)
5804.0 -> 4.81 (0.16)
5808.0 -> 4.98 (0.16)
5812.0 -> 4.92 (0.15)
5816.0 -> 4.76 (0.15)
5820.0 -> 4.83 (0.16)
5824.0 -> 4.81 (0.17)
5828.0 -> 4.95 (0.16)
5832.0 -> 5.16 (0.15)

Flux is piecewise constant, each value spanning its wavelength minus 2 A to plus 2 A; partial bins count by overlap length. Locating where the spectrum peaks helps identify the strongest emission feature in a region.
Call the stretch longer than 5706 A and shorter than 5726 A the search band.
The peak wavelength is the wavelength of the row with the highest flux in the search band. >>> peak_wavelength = 5720.0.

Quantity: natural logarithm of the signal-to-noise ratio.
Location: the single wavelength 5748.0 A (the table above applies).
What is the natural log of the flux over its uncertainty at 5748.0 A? 3.38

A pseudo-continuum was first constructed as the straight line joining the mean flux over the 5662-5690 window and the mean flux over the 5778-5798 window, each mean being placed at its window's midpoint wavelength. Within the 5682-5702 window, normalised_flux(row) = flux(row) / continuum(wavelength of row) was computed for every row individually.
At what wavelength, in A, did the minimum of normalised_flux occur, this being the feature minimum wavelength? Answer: 5700.0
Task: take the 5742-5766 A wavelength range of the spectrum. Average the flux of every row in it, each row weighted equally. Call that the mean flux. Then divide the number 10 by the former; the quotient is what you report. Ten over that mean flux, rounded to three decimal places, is 2.042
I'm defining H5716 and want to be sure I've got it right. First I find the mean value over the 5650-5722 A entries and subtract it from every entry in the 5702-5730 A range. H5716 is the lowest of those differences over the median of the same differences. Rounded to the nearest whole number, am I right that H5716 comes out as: -16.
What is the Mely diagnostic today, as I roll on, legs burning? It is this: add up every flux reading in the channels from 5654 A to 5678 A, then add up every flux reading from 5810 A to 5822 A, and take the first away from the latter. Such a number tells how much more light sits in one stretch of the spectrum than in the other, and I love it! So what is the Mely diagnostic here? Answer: -14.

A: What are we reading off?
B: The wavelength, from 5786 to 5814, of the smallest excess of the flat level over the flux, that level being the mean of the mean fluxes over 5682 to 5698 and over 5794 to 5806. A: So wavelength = 5800.0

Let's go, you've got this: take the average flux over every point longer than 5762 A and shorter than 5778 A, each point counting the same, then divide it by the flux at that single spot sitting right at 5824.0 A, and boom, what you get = 1.00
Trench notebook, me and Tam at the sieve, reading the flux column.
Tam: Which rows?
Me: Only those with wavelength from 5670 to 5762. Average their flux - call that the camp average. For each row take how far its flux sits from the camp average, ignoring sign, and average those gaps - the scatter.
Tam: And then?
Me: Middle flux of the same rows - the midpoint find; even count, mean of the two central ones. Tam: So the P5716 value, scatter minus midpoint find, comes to -4.62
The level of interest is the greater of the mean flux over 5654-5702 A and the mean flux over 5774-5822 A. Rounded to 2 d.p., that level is 4.79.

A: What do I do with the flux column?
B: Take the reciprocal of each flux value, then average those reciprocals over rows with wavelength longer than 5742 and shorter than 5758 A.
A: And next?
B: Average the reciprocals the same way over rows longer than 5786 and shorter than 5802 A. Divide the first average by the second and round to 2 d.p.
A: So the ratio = 0.96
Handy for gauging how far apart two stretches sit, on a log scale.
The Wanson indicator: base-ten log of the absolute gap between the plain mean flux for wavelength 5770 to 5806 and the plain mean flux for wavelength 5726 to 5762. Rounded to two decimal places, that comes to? -0.88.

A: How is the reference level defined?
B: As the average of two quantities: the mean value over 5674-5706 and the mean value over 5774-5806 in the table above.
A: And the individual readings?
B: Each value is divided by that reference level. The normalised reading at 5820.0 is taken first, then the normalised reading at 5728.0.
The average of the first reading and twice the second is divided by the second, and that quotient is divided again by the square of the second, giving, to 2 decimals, 1.51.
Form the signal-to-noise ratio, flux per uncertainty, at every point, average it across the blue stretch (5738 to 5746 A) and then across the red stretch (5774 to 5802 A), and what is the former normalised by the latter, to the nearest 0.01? 0.99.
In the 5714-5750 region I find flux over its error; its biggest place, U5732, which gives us 5720.0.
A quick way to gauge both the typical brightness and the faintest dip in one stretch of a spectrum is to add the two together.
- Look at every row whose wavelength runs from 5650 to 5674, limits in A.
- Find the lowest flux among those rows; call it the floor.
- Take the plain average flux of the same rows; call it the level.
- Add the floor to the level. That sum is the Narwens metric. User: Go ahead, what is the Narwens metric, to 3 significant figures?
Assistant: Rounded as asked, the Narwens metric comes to 9.07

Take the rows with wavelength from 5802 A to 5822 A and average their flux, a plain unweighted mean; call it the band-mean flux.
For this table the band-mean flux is 4.86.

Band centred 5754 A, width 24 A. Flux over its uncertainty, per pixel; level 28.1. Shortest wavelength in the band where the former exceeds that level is 5748.0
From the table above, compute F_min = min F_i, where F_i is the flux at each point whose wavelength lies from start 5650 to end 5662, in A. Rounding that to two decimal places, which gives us 4.71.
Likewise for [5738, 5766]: 4.72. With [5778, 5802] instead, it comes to 4.40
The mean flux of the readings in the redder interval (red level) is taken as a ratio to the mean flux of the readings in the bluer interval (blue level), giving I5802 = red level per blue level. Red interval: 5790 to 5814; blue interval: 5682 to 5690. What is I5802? 1.01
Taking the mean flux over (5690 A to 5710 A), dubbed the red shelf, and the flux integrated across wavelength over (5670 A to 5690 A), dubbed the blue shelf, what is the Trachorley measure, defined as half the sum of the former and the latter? 51.1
